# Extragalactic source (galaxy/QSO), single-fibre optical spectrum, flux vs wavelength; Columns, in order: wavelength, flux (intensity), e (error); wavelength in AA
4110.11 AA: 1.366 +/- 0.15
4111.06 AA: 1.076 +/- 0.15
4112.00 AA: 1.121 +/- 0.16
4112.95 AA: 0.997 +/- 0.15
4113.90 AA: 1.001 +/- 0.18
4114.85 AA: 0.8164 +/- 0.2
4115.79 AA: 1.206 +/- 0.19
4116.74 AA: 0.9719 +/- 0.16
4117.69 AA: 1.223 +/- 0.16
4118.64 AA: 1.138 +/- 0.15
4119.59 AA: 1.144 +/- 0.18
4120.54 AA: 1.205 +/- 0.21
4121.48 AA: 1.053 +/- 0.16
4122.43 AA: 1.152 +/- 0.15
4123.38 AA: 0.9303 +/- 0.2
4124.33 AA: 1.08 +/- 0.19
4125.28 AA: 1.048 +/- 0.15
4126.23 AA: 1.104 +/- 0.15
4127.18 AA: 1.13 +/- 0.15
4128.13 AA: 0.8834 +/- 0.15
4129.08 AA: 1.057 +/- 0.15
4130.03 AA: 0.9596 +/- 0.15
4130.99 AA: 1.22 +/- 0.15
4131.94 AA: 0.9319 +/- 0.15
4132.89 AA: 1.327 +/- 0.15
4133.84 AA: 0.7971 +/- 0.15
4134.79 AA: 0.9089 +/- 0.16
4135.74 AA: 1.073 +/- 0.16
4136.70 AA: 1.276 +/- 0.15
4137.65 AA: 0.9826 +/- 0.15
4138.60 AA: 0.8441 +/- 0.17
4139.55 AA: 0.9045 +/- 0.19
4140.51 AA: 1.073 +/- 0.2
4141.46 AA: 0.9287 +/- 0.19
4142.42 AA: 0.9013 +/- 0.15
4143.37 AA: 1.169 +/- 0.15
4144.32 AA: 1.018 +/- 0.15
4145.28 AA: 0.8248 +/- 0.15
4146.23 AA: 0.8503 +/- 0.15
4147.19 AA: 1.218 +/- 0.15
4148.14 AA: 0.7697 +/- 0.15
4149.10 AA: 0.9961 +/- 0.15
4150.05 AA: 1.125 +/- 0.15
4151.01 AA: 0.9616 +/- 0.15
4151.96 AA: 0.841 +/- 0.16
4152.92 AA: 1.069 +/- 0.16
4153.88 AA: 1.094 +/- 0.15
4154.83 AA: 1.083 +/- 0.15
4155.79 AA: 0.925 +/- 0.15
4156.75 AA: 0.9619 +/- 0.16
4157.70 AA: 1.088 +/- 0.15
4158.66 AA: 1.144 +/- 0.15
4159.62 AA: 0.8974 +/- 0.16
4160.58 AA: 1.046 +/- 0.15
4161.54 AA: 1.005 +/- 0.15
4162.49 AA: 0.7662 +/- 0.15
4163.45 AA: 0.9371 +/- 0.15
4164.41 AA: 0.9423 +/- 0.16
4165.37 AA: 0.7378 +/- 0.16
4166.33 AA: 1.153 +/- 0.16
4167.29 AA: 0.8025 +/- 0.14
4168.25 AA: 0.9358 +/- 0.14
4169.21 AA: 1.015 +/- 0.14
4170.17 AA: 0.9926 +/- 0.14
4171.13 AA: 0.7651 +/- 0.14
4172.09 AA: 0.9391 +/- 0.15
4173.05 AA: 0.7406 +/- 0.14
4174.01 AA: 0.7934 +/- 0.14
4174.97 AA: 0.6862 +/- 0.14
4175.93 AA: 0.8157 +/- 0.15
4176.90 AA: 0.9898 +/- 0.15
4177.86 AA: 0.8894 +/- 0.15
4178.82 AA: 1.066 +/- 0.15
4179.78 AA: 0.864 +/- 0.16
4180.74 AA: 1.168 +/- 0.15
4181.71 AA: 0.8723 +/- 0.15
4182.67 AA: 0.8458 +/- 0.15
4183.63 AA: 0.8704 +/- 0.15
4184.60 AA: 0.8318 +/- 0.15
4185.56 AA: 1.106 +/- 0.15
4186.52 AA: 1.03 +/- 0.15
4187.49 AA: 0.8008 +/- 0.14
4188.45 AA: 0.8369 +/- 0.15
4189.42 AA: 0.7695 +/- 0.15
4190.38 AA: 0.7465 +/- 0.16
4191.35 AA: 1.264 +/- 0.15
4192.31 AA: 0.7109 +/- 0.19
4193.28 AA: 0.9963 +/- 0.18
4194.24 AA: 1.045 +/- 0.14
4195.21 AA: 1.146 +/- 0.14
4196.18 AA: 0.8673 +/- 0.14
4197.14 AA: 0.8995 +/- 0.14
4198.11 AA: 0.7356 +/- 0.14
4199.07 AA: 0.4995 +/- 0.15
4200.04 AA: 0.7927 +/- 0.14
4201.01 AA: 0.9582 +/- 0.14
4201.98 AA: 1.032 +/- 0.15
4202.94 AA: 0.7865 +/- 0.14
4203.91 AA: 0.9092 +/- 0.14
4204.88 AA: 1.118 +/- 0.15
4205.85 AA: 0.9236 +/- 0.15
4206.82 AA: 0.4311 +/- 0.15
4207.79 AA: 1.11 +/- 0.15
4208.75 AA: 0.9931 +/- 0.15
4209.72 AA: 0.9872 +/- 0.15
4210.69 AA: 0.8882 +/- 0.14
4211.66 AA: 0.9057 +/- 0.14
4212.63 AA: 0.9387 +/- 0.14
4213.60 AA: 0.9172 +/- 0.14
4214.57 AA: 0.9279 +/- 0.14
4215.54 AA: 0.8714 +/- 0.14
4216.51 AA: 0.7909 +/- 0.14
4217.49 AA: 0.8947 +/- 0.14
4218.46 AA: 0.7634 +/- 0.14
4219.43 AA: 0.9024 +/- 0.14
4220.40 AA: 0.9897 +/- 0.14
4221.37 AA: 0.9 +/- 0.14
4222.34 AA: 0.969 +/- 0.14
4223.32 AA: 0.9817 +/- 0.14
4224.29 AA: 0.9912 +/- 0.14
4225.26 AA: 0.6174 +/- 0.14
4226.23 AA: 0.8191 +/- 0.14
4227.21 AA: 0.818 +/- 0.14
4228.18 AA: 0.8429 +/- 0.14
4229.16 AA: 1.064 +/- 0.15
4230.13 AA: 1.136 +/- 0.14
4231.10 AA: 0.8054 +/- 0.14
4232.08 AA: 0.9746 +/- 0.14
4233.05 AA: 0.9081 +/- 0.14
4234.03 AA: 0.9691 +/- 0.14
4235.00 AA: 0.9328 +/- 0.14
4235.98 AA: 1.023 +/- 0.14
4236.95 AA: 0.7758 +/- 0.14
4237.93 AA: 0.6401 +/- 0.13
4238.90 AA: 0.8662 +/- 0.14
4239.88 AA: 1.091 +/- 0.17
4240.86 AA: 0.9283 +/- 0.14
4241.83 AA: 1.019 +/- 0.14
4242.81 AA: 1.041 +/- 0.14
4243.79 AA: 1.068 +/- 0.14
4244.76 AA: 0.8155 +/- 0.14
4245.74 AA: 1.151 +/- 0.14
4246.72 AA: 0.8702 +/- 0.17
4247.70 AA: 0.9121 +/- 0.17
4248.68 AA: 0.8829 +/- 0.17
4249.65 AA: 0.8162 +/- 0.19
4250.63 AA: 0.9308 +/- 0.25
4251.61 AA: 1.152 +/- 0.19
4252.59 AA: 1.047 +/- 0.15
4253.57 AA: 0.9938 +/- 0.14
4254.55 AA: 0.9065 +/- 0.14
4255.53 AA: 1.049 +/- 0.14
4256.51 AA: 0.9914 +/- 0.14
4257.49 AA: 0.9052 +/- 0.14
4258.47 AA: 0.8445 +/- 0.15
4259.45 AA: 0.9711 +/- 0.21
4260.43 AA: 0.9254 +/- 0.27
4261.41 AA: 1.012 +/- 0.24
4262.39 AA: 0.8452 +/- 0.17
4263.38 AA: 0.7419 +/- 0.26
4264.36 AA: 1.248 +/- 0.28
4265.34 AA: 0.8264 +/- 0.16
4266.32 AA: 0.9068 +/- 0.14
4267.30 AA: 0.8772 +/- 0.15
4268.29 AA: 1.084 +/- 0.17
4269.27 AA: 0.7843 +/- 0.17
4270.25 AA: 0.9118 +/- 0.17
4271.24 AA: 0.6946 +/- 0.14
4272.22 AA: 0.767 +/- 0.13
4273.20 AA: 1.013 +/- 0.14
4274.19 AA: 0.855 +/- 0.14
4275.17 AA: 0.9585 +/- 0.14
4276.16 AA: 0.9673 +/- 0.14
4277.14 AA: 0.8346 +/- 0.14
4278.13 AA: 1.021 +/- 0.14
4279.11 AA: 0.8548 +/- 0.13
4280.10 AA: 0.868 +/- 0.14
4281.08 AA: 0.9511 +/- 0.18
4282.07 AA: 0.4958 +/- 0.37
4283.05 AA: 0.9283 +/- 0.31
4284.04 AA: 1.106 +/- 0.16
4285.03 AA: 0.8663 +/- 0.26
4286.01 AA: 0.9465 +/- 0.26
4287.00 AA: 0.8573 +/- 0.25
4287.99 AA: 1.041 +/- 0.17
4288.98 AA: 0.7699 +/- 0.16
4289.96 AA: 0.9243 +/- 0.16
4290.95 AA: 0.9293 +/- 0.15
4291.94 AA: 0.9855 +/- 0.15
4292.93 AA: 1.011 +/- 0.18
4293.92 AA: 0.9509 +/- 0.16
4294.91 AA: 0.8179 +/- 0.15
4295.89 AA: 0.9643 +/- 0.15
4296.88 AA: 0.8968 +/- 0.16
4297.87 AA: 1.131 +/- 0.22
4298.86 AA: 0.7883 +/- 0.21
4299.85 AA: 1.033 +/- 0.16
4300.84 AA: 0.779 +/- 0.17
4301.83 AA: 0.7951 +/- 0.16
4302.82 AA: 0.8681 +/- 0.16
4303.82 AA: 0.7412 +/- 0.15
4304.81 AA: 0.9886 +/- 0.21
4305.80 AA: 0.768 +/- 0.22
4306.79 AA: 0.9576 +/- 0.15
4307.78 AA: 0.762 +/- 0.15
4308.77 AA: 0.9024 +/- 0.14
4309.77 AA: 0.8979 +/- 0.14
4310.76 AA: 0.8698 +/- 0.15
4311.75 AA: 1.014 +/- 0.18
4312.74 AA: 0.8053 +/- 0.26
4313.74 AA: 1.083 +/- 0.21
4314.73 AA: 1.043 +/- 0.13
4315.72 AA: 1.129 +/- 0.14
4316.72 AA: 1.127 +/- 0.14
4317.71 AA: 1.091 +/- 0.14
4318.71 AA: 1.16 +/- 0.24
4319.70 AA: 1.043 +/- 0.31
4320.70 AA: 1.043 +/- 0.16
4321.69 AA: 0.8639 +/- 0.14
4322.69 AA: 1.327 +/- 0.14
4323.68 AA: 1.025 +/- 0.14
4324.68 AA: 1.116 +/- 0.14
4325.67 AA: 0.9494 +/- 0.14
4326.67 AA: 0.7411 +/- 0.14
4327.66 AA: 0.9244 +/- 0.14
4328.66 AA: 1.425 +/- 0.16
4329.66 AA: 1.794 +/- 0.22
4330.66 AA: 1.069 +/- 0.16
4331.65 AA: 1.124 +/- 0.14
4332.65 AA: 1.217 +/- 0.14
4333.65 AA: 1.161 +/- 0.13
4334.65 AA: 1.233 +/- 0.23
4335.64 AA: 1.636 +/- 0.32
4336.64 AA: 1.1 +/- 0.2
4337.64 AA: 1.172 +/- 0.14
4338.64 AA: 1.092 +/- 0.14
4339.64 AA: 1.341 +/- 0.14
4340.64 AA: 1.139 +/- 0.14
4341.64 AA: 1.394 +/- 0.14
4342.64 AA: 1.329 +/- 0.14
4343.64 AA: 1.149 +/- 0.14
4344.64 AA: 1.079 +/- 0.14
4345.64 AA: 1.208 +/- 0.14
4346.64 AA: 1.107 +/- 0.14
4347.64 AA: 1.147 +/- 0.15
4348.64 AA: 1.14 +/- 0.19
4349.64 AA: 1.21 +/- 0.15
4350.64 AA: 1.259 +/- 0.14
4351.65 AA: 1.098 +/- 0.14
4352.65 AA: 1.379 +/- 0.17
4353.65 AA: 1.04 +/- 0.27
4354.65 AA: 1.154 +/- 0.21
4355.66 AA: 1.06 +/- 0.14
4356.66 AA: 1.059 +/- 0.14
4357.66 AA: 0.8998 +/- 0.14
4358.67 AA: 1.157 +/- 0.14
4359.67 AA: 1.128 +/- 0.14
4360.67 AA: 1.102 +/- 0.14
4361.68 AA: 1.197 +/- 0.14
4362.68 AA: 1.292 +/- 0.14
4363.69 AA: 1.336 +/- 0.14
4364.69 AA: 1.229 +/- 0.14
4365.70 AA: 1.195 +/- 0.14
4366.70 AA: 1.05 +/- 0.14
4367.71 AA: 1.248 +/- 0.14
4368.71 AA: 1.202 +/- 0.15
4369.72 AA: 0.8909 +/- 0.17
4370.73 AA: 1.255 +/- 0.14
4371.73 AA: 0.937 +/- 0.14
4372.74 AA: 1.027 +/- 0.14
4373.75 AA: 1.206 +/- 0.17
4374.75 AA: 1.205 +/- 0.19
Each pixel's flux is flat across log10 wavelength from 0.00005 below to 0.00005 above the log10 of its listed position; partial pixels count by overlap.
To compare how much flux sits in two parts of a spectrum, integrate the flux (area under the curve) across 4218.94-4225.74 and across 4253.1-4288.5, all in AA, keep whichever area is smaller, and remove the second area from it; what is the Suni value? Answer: -26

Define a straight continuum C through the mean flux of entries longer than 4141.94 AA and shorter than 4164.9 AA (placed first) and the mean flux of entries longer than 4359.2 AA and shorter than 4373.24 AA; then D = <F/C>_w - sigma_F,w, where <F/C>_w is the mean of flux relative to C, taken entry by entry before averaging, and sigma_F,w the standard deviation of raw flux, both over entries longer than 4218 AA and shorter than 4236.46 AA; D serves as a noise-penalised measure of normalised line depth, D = 0.76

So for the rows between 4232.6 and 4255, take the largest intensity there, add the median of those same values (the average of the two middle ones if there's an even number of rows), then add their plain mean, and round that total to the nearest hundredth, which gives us 3.03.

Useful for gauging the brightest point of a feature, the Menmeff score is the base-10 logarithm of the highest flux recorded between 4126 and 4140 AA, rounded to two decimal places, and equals 0.12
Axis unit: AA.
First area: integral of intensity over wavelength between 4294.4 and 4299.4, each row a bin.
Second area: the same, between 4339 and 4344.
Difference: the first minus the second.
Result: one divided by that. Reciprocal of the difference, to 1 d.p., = -0.6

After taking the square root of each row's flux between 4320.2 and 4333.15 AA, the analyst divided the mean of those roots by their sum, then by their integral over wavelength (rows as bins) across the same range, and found 0.006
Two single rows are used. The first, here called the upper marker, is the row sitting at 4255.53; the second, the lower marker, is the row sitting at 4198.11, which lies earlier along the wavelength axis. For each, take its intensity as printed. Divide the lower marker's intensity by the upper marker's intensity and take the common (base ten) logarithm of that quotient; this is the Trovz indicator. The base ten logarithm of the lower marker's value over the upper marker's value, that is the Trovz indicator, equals -0.15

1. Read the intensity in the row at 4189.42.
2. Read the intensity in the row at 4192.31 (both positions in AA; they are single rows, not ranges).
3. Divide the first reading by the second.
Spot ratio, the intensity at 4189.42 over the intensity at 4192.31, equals 1.08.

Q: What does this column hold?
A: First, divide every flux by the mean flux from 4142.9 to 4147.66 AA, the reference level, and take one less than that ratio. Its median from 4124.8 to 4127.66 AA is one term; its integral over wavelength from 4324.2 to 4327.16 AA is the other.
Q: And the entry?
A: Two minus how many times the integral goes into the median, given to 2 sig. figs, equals 2.4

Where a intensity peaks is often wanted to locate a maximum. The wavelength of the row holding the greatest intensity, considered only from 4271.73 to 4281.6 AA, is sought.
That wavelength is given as 4278.13 AA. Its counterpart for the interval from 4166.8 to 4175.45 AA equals 4169.21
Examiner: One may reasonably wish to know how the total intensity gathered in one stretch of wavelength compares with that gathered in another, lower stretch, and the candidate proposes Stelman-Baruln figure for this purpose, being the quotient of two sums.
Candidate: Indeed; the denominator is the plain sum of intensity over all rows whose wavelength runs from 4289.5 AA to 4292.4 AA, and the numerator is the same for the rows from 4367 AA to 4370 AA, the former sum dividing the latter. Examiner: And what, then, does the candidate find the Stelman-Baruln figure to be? 1.18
